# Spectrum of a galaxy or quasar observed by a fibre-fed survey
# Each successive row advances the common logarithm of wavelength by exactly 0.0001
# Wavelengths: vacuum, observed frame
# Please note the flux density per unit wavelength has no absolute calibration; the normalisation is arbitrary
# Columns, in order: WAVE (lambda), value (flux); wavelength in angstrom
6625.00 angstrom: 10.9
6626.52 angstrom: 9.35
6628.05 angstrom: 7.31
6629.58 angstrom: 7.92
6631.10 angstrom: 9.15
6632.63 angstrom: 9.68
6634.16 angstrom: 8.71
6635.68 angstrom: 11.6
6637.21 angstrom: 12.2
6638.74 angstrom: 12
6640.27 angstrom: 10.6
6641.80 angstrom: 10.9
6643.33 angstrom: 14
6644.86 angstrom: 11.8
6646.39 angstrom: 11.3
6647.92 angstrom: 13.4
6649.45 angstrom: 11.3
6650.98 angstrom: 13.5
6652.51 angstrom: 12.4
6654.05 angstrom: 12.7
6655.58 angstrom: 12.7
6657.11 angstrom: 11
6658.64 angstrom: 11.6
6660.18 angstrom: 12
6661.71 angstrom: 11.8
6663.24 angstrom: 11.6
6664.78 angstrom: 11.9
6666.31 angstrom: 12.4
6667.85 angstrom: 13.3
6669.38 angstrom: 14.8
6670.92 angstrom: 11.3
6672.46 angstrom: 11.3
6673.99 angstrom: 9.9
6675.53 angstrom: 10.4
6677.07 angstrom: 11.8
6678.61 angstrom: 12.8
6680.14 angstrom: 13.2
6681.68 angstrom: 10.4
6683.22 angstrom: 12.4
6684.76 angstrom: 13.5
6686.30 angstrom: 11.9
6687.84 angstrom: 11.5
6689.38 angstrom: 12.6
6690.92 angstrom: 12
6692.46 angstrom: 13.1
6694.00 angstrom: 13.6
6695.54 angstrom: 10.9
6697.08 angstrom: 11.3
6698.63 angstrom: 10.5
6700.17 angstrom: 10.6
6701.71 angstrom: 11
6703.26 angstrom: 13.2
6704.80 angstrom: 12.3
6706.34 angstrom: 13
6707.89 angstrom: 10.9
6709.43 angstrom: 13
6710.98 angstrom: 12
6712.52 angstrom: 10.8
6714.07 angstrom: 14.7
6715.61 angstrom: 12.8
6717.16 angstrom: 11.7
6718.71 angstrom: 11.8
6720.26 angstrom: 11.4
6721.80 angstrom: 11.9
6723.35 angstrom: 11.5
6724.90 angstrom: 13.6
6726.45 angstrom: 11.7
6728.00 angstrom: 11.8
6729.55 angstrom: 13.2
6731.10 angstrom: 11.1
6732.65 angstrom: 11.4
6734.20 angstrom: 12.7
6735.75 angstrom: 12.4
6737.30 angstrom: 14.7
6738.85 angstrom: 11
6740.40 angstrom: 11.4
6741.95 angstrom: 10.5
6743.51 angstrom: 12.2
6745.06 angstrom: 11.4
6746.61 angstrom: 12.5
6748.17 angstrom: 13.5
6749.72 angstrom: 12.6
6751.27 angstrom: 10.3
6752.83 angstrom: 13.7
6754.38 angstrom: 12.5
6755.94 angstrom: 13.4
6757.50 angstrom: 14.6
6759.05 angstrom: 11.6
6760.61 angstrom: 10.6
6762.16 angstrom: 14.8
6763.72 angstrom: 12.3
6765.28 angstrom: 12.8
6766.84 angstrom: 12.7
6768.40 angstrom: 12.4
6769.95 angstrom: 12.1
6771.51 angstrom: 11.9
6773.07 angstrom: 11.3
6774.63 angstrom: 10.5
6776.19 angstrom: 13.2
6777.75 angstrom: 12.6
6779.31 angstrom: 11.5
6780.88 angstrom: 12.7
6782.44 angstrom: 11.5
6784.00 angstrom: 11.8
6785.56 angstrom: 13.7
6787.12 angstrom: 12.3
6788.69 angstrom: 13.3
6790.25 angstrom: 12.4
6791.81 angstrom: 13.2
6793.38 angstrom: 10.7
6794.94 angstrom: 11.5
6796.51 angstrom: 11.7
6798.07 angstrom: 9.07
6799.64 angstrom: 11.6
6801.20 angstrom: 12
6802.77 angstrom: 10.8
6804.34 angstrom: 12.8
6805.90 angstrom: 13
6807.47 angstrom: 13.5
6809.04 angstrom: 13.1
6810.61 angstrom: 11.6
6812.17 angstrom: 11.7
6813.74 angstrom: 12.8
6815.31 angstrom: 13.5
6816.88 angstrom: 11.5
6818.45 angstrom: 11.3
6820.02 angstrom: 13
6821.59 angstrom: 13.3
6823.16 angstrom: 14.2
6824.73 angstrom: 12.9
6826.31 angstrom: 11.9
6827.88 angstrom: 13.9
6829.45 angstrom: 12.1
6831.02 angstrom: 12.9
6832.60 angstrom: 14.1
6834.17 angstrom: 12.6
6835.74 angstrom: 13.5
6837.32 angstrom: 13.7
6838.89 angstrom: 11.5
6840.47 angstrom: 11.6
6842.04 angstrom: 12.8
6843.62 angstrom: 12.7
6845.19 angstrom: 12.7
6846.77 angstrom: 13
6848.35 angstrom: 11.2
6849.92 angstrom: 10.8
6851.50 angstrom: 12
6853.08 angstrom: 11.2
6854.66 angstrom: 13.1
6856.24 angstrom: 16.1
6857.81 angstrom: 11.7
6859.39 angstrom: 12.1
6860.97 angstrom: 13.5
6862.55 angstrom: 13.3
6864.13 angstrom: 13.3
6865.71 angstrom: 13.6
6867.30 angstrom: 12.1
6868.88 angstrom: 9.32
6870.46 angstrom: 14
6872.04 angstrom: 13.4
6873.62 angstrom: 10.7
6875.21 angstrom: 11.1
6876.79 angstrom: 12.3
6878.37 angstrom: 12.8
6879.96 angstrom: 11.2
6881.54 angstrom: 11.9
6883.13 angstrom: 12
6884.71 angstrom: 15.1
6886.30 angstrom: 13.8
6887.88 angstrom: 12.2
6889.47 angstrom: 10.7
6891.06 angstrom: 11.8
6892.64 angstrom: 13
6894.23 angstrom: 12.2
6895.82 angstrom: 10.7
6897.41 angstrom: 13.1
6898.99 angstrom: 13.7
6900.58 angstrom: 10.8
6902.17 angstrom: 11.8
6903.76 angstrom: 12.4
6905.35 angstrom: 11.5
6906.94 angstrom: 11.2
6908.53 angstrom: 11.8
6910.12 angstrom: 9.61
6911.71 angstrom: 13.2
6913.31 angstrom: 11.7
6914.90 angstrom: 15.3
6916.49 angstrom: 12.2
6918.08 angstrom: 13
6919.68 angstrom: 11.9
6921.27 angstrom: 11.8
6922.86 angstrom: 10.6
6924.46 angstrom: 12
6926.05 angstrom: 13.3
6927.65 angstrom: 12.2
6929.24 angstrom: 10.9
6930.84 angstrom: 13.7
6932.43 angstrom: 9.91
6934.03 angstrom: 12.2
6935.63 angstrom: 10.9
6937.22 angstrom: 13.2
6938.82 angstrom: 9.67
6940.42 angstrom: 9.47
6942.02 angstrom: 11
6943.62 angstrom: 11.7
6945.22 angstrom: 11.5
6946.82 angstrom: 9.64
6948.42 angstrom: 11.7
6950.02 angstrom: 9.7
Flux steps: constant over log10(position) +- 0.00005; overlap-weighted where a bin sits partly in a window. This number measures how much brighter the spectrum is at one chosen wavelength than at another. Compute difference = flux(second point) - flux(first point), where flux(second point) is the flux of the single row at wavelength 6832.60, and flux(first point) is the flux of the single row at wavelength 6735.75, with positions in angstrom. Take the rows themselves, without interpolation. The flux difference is 1.7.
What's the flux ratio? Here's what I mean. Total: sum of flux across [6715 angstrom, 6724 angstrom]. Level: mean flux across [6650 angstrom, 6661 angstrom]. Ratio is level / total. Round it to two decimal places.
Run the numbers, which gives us 0.17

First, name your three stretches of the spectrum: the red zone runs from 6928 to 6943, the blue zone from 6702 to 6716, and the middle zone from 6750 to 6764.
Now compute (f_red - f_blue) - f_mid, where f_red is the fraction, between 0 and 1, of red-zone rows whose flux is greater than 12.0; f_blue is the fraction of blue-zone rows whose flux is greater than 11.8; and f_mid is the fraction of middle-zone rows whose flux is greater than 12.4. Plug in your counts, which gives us -1.0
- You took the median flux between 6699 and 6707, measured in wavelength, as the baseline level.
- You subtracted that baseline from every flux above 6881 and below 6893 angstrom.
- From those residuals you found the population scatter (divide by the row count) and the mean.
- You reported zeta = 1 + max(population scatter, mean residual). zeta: 2.28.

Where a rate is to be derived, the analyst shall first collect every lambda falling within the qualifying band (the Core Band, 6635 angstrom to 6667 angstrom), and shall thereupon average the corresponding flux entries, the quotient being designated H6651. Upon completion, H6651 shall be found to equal 12.0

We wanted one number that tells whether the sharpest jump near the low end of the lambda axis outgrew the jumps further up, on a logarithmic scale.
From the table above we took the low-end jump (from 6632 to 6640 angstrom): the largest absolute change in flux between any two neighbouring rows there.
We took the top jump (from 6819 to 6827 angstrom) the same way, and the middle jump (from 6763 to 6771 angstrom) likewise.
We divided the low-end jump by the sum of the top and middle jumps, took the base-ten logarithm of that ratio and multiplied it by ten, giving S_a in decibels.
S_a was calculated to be 2.1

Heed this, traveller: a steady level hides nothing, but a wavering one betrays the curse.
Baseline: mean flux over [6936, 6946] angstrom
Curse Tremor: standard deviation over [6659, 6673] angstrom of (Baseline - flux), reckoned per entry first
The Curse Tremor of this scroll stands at 1.1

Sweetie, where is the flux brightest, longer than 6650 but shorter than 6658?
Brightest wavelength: 6650.98 angstrom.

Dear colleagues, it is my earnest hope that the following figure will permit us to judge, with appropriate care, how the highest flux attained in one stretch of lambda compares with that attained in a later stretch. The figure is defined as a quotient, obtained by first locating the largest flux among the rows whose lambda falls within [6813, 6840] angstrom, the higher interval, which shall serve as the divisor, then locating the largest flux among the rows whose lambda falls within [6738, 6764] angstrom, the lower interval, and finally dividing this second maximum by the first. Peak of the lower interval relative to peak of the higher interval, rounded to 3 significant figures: 1.04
